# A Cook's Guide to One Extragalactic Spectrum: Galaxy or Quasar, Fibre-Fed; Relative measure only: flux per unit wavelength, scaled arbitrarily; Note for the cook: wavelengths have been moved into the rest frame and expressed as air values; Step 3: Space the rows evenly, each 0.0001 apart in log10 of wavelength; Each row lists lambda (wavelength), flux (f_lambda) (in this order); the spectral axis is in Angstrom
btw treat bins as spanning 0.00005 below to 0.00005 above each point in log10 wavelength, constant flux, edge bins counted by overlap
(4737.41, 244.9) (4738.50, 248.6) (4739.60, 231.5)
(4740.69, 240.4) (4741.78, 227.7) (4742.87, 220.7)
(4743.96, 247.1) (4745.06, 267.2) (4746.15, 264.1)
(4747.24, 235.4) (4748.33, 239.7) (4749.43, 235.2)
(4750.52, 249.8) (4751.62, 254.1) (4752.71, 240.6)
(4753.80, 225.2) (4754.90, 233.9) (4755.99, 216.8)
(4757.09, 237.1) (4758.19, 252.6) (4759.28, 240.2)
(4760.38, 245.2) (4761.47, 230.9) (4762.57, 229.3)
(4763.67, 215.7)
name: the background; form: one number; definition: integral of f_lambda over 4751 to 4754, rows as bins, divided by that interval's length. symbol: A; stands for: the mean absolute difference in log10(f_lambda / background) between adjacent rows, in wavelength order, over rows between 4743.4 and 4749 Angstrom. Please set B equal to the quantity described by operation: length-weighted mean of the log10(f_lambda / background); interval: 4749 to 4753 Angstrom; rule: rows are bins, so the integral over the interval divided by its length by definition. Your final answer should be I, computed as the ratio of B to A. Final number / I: 0.2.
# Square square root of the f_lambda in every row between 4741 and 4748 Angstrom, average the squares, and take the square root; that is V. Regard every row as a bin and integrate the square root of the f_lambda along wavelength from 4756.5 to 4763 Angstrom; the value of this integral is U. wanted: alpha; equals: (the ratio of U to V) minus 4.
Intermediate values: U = 100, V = 15.6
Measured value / 2.4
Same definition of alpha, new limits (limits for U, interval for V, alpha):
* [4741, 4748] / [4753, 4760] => 3.1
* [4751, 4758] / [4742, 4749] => 2.8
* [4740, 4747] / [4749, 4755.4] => 3.1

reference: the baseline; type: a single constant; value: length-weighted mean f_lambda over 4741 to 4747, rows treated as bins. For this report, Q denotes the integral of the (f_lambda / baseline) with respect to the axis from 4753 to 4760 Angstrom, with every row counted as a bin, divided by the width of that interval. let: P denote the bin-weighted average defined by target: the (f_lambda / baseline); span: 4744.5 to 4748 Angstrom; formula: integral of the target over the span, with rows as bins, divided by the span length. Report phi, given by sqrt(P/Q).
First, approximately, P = 1.04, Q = 0.959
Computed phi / 1.04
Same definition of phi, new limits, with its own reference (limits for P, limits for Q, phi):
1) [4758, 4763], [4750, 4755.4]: 1.00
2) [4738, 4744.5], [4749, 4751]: 0.98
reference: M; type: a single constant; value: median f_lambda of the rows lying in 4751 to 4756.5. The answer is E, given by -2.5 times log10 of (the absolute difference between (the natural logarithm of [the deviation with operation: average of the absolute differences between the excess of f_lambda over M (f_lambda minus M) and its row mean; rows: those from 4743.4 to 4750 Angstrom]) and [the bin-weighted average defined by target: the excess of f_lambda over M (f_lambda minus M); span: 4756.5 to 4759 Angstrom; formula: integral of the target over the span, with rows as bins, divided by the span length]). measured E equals -2.2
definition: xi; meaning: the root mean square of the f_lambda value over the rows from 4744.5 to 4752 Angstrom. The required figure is 250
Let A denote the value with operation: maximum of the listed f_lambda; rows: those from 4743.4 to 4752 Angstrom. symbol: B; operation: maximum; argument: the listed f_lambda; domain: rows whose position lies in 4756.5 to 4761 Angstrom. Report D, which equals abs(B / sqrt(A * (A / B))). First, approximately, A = 267.2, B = 252.6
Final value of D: 15.0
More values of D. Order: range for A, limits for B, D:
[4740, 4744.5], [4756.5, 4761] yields 16.2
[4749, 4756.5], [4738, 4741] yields 15.4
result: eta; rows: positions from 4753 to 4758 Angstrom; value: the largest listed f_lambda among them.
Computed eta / 237.1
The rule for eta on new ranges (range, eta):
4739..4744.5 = 247.1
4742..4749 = 267.2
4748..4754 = 254.1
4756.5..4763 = 252.6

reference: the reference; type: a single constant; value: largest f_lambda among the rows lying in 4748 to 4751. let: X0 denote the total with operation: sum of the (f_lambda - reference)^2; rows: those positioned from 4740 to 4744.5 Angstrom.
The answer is 1431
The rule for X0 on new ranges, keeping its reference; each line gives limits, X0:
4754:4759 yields 1511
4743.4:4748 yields 722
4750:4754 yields 708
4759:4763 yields 891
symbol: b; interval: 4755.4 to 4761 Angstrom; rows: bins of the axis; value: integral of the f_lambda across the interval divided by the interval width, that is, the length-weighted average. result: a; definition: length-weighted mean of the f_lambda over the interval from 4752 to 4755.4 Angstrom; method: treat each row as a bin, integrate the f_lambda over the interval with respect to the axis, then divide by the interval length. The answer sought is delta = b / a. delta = 1.02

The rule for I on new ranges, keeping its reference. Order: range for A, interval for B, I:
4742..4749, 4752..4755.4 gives -0.5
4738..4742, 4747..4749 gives -0.3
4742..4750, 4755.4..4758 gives -0.8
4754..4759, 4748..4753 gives 0.1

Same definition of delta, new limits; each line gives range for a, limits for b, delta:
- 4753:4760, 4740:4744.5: 1.00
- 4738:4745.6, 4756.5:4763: 1.00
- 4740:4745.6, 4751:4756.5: 0.98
